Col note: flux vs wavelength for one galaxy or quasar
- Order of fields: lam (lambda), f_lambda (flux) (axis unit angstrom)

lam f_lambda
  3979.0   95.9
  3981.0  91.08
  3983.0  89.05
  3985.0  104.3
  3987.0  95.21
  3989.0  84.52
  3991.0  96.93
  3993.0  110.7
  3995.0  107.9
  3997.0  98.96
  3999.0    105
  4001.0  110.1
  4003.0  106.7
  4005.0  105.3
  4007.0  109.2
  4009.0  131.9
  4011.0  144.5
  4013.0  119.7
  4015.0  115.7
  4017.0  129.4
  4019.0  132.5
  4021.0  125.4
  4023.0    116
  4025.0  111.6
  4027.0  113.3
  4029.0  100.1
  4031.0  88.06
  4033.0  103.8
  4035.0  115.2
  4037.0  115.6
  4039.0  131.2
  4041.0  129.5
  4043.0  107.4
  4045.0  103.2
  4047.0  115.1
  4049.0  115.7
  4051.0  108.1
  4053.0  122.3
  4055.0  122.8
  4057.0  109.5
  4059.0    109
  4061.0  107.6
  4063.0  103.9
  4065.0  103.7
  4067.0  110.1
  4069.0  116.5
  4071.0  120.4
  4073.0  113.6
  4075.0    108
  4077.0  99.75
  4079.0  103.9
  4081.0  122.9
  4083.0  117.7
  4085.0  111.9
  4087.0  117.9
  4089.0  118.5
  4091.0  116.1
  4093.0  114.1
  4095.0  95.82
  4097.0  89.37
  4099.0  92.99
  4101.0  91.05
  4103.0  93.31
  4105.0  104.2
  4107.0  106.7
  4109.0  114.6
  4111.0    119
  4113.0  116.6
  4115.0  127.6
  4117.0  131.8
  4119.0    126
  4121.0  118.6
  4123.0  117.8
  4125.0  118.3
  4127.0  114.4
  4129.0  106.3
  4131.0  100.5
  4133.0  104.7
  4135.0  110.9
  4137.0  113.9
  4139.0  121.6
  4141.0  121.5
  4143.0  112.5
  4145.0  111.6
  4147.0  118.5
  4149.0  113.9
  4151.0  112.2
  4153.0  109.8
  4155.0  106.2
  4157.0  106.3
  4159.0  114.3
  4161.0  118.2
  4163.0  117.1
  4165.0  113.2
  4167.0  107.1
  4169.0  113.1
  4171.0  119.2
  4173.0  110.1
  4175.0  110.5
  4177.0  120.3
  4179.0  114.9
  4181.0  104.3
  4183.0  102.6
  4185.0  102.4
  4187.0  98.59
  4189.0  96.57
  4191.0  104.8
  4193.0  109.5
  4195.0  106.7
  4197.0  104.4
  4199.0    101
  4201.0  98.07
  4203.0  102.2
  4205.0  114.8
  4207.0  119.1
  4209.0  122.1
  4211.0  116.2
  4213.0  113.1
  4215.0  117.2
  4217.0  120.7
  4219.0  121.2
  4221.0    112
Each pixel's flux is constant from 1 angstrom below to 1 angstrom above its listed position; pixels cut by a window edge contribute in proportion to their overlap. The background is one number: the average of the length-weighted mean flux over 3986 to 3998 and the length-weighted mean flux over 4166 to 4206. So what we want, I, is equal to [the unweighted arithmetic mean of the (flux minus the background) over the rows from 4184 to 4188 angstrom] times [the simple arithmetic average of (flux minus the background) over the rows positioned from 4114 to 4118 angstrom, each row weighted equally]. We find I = -68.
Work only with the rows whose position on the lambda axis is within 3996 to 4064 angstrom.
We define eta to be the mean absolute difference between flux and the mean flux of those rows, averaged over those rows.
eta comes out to 9.1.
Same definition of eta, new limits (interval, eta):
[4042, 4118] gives 8.1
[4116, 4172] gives 5.1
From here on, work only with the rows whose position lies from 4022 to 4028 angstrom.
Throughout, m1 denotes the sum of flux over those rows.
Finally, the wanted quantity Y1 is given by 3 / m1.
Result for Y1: 0.0088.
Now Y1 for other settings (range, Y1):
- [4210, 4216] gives 0.0087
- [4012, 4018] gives 0.0082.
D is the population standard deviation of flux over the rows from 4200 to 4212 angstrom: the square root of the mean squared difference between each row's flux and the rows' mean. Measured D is 9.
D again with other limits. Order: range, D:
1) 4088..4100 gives 12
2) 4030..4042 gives 15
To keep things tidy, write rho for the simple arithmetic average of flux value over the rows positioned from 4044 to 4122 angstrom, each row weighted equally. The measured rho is 111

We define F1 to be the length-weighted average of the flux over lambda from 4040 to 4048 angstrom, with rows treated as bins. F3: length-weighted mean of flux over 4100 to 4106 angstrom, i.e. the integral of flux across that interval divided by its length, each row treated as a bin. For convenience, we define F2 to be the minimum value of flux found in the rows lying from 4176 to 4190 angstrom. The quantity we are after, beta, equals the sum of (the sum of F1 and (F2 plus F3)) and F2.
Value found 403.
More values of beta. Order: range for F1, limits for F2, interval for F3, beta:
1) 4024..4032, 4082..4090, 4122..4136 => 437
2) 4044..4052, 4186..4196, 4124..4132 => 414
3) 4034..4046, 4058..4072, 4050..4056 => 442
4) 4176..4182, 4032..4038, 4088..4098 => 428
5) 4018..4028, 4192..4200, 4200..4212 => 434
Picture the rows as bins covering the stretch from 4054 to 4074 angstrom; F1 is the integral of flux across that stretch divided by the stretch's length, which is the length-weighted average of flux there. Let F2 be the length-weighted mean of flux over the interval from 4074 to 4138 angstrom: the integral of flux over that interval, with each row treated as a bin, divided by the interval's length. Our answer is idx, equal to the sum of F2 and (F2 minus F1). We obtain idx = 110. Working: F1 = 112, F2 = 111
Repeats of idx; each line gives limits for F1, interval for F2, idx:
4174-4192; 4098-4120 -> 116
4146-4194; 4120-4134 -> 113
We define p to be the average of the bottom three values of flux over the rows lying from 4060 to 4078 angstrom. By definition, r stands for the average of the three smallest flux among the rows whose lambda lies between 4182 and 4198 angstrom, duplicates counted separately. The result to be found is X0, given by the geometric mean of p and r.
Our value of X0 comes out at 100.8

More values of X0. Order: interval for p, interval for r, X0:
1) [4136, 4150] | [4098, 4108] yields 102.1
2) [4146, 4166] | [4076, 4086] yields 106.3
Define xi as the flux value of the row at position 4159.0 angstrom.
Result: 114.3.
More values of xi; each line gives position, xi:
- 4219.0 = 121.2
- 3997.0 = 98.96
